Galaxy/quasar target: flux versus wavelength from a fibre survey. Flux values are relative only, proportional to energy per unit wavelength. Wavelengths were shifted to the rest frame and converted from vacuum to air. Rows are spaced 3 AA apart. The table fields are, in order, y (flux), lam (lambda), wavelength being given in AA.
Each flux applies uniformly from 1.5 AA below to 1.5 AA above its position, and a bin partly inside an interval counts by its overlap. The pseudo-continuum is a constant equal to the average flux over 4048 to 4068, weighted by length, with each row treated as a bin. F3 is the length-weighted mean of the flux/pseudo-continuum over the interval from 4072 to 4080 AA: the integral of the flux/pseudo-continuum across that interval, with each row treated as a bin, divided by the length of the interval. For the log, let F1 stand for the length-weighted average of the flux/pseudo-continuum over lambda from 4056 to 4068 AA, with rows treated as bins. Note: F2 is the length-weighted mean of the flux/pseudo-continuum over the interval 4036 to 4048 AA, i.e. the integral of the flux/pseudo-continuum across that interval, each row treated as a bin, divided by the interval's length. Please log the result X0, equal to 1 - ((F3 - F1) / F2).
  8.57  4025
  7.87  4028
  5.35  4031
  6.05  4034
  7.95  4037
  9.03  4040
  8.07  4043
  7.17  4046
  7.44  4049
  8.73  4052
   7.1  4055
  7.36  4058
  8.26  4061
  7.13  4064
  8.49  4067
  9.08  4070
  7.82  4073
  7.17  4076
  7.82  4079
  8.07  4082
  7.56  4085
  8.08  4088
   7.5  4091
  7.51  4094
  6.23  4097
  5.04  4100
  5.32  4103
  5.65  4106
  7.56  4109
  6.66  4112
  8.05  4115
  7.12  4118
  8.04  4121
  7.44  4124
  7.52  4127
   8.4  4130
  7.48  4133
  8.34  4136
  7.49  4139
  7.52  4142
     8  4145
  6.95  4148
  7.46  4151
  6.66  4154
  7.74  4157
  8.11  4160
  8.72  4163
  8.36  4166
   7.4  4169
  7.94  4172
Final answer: 1.02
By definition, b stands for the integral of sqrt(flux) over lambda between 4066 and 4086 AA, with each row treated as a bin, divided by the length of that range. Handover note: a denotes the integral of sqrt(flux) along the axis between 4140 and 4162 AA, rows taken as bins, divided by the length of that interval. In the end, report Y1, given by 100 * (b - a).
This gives 9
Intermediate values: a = 2.74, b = 2.83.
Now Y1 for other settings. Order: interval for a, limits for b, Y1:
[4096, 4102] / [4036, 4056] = 46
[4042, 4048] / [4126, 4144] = 4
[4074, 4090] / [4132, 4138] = 3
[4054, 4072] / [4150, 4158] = -12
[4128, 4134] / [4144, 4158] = -11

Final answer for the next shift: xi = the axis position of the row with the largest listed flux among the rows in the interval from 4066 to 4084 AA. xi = 4070 AA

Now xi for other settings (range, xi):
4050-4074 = 4070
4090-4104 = 4094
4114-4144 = 4130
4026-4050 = 4040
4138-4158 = 4145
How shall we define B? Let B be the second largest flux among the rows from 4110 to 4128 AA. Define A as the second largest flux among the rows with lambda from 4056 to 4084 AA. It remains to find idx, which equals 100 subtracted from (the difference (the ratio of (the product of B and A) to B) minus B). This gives -100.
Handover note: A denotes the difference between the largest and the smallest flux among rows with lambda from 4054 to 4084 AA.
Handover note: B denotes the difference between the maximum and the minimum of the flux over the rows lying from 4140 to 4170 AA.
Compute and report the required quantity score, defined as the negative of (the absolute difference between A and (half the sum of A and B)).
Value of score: -0.04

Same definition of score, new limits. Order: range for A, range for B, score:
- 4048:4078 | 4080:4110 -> -0.53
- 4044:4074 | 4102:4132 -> -0.55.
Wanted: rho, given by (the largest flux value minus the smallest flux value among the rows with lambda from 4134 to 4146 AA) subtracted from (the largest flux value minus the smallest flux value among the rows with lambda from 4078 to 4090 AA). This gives -0.33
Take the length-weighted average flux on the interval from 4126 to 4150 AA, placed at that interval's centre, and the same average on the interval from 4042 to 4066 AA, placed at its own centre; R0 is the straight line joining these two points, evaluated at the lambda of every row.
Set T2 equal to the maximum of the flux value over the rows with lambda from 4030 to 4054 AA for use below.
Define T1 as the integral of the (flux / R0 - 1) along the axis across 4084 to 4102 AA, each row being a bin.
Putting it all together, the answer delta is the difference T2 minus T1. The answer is 11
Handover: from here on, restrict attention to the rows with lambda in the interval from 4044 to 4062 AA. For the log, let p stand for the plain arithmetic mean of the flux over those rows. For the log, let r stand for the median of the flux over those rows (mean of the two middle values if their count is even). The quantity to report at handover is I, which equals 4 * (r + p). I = 60.3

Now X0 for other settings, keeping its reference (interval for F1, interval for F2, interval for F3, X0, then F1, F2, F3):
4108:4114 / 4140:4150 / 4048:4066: 0.93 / 0.92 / 0.96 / 0.990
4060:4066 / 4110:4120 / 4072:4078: 1.03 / 0.99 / 0.94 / 0.964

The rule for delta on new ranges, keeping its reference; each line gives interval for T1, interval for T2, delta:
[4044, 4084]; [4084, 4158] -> 8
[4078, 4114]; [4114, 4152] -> 12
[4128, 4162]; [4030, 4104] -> 9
